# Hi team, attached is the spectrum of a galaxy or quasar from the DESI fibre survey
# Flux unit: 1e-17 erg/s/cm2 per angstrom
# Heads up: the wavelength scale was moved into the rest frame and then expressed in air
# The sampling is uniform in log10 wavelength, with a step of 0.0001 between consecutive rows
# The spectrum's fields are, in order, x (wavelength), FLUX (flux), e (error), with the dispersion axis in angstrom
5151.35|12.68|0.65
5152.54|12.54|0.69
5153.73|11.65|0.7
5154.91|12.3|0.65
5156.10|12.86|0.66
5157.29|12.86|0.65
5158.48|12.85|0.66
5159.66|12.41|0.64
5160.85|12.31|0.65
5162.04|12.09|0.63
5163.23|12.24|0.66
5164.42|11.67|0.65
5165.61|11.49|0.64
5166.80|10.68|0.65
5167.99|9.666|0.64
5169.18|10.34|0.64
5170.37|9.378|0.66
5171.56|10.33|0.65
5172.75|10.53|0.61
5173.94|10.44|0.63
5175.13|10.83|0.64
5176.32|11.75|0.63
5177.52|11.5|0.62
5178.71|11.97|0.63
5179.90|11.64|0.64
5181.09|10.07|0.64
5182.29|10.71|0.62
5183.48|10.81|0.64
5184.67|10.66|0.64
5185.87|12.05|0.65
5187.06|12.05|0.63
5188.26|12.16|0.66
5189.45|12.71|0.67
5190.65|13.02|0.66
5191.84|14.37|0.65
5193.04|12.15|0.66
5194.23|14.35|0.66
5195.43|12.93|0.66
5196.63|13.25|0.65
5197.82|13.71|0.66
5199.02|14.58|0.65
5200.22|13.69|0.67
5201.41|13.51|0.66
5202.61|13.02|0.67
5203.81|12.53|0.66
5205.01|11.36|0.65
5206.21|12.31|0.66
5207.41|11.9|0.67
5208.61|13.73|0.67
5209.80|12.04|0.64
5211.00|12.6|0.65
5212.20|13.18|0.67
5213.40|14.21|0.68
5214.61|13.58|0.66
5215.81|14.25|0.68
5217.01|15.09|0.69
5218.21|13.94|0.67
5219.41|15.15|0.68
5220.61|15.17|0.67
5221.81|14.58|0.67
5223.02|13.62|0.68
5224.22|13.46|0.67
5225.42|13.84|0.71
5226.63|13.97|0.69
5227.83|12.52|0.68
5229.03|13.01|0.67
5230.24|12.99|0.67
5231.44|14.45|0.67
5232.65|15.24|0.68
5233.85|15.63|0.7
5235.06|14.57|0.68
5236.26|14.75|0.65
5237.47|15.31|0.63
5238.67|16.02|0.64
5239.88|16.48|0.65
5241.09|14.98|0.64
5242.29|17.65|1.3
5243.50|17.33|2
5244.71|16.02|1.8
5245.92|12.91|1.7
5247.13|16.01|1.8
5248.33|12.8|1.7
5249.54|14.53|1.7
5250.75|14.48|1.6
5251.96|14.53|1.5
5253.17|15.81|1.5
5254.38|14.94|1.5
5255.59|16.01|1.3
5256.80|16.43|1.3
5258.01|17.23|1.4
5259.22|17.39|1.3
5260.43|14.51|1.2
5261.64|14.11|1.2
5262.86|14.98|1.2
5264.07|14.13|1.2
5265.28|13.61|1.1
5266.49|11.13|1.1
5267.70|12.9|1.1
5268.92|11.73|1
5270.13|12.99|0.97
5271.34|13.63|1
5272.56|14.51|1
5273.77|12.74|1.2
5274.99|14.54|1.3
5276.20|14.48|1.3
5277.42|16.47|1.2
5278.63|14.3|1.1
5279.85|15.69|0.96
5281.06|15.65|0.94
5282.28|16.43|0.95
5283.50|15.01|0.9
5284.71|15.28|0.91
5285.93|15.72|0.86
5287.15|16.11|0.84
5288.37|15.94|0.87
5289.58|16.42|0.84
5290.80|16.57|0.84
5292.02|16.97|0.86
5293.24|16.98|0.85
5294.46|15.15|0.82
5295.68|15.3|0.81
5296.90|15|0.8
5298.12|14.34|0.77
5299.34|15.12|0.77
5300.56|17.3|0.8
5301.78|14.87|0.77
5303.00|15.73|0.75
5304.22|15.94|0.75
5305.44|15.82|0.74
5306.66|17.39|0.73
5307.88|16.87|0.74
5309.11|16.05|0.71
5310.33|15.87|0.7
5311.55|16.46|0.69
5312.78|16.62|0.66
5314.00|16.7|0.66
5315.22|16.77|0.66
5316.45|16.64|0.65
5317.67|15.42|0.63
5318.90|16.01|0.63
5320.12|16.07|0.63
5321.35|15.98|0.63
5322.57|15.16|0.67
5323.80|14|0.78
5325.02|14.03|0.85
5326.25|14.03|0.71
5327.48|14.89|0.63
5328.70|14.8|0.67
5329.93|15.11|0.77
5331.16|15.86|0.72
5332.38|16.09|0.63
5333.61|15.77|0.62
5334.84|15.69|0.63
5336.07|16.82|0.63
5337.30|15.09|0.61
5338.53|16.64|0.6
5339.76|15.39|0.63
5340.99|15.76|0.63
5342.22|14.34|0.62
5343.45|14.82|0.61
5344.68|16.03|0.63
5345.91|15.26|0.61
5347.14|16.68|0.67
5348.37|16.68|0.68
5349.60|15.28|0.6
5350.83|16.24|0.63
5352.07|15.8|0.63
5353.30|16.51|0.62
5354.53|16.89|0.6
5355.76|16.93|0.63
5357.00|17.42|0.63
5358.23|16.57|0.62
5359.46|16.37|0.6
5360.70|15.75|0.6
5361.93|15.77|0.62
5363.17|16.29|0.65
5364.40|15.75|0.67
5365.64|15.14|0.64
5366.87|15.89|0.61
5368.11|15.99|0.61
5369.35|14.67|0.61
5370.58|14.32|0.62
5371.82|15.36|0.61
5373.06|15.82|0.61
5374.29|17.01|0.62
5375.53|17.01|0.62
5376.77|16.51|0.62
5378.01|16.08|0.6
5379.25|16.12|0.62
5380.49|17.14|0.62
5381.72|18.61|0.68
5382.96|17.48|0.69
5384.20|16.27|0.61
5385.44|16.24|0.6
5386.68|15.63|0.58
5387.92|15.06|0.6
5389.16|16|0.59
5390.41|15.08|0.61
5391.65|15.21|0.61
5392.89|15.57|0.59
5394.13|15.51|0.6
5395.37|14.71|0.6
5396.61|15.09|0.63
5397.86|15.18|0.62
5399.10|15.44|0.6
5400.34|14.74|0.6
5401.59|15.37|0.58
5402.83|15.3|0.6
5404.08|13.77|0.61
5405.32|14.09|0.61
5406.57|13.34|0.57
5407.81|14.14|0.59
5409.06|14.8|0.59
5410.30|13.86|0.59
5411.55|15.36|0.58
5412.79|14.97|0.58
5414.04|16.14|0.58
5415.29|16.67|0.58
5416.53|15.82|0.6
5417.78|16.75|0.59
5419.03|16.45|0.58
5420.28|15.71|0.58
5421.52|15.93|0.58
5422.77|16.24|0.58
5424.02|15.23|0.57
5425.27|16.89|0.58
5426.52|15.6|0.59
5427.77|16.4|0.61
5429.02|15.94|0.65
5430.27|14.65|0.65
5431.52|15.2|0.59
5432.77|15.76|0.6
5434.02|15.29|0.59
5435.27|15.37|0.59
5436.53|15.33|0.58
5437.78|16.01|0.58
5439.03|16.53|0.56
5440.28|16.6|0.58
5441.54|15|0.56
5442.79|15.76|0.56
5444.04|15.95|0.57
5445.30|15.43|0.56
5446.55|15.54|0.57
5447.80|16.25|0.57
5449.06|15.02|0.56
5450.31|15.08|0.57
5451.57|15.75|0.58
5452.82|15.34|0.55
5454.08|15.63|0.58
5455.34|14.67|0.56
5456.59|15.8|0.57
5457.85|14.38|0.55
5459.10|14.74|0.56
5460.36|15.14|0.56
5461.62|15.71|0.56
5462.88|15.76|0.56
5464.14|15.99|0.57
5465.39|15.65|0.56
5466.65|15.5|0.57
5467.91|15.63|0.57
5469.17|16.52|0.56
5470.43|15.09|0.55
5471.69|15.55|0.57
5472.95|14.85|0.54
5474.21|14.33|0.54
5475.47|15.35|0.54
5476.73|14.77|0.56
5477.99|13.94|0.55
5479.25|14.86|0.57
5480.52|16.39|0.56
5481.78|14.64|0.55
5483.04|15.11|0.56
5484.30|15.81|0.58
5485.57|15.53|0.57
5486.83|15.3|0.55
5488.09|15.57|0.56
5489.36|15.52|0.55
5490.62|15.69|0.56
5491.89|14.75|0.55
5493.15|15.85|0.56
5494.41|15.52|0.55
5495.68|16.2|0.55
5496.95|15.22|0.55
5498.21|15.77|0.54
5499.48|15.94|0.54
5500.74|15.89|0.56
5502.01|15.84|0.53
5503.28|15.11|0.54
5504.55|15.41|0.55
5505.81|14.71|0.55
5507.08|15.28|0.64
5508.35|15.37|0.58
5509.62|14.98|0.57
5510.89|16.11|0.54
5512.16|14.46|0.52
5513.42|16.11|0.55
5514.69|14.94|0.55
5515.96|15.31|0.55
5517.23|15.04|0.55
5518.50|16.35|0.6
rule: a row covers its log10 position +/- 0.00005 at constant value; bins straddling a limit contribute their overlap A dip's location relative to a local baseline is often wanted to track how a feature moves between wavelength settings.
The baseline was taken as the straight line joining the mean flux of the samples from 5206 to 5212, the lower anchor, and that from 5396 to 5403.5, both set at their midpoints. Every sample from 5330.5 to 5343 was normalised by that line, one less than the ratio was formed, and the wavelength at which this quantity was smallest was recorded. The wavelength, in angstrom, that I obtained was 5342.22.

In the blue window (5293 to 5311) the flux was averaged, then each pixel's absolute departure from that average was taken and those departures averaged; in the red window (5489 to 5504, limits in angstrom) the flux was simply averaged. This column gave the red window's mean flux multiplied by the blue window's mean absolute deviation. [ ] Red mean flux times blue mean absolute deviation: 11.4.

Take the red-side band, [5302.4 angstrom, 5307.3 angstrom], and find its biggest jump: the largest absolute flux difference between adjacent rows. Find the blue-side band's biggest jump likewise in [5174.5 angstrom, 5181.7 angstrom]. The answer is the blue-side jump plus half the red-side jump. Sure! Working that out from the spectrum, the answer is 2.4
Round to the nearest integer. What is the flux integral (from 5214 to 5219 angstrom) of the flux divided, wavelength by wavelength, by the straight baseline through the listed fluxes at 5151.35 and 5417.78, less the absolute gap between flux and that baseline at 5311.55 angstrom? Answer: 4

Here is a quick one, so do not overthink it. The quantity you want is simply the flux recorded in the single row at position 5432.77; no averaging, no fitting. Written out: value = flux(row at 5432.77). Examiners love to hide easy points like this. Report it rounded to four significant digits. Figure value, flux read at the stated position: 15.76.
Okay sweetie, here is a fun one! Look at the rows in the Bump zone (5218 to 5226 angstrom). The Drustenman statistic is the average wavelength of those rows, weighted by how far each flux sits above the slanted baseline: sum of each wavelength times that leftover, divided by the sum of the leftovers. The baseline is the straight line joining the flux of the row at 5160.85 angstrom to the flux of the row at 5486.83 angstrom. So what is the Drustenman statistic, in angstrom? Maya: 5221.1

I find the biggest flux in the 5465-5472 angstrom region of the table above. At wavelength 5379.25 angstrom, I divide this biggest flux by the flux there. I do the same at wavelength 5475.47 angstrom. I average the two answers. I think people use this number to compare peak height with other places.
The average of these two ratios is 1.05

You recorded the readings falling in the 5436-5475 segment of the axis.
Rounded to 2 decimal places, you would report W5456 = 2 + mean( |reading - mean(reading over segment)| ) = 2.46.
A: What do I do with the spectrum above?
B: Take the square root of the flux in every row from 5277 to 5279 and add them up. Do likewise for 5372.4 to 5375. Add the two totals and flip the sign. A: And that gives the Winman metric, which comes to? -15.9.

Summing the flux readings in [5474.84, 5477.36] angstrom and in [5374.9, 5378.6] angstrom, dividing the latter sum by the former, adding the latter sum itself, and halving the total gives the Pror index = 26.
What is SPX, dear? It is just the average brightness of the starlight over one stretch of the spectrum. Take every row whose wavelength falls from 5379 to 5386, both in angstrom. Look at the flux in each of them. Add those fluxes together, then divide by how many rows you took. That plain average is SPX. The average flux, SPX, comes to 17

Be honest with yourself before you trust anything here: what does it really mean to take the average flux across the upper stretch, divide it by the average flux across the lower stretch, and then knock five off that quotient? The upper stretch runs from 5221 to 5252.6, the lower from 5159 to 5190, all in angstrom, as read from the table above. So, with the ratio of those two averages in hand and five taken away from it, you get -3.70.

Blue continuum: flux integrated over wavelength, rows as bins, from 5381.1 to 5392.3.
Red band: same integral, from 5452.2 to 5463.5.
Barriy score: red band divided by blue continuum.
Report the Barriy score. 0.95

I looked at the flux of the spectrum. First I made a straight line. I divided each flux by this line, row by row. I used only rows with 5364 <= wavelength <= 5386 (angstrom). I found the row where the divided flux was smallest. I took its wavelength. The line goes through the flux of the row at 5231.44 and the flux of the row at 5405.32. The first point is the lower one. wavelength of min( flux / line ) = 5370.58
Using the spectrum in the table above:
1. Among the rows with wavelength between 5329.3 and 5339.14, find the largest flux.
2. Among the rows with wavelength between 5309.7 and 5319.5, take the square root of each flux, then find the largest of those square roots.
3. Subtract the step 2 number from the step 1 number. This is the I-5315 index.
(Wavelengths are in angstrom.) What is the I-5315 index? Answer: 12.7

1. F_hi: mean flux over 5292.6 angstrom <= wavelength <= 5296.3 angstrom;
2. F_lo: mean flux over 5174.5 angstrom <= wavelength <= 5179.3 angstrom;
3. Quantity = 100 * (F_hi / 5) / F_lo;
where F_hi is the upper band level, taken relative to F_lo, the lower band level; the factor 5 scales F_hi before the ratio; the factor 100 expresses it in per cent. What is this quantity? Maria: 27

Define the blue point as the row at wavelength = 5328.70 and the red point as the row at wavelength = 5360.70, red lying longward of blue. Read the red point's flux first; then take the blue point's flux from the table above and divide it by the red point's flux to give 0.94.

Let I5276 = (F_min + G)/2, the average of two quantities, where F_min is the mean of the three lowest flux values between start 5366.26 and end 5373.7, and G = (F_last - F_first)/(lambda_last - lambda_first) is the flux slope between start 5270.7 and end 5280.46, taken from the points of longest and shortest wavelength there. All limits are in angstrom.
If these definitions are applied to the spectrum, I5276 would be 7.51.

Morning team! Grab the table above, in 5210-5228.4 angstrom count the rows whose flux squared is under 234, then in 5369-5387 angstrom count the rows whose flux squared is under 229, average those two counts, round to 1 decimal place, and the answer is 8.5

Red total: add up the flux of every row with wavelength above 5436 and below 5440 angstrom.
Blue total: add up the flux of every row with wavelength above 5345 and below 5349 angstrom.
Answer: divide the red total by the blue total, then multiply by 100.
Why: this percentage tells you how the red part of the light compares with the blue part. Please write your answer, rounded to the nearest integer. 98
